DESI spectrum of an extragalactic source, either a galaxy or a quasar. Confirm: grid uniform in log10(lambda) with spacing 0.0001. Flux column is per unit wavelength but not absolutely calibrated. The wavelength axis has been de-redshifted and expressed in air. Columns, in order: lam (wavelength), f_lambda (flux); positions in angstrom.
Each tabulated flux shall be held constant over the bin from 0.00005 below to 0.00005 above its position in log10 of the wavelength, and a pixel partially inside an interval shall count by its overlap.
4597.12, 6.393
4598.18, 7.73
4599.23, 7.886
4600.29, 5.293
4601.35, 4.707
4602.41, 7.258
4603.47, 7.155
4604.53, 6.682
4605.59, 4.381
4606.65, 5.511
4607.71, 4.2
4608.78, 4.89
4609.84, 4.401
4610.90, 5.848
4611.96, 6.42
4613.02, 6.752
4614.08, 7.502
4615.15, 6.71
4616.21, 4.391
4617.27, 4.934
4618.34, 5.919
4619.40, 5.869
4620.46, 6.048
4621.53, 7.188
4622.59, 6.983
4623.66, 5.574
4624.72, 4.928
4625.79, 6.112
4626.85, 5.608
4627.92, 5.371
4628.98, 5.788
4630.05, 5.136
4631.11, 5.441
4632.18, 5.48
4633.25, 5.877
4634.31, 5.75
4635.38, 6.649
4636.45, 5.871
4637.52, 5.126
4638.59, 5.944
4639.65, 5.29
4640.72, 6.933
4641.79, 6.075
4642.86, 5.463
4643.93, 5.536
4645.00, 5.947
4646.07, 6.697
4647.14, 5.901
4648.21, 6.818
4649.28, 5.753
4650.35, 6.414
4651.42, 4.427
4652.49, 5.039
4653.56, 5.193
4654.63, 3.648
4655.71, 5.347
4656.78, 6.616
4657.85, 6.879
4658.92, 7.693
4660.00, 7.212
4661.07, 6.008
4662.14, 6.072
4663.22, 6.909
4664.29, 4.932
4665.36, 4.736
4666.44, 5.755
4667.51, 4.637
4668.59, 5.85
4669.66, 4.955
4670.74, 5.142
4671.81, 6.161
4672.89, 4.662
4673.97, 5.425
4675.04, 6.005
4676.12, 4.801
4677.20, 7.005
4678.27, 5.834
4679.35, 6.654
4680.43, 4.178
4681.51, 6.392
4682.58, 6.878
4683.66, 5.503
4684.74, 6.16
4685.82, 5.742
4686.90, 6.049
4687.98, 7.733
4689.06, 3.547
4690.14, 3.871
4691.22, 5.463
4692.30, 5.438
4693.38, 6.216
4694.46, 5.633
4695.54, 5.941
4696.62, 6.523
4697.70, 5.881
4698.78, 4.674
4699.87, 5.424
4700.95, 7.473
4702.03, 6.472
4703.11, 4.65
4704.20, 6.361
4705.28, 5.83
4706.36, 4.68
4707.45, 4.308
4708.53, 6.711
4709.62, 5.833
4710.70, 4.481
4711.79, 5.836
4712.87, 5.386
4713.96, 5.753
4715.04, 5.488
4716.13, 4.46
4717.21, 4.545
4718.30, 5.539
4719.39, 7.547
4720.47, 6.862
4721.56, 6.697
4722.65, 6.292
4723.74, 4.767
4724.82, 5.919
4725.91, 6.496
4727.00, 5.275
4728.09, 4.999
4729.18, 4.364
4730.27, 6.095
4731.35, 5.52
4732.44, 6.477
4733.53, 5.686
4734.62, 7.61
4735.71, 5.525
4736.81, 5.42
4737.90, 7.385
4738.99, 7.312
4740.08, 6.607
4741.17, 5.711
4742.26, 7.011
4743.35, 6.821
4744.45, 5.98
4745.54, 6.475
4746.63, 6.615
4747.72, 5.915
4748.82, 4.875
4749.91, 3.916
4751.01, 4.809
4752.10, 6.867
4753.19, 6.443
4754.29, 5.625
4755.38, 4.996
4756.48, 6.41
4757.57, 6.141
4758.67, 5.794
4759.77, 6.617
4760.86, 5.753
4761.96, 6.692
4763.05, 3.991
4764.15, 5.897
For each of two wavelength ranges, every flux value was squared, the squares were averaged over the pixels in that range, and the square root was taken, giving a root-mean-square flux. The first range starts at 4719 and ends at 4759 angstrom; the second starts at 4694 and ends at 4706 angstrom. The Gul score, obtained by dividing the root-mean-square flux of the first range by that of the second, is 1.03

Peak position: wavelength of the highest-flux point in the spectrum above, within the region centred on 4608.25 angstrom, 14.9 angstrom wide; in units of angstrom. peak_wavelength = 4614.08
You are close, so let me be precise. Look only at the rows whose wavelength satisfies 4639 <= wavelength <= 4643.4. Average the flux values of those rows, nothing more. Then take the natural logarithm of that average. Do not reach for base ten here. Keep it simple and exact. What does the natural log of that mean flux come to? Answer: 1.78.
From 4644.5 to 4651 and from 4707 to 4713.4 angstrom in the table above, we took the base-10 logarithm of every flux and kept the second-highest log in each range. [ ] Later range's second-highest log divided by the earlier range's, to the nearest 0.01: 0.93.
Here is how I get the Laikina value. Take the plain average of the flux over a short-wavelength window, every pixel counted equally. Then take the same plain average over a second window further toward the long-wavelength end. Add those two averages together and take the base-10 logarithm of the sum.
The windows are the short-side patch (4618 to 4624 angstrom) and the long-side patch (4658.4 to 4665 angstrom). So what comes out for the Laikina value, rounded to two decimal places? 1.10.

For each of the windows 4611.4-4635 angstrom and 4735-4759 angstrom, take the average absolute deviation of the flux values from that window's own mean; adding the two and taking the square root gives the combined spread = 1.14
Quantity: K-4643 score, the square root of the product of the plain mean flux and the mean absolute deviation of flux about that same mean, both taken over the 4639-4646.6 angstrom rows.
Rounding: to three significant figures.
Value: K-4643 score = 1.72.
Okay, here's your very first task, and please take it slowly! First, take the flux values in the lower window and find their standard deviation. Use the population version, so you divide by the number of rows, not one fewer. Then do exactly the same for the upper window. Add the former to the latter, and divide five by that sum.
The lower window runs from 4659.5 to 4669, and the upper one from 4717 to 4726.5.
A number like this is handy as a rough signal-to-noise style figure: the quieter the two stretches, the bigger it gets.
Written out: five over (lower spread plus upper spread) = 2.8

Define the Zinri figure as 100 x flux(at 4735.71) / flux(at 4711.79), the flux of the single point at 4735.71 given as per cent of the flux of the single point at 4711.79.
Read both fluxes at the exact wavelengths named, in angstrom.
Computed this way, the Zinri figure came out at 95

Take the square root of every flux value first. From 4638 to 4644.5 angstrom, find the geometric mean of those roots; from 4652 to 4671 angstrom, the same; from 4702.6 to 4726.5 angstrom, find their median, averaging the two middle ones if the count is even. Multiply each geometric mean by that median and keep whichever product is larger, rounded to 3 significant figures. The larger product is 5.82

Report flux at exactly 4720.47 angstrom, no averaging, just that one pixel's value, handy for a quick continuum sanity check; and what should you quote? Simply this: 6.862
